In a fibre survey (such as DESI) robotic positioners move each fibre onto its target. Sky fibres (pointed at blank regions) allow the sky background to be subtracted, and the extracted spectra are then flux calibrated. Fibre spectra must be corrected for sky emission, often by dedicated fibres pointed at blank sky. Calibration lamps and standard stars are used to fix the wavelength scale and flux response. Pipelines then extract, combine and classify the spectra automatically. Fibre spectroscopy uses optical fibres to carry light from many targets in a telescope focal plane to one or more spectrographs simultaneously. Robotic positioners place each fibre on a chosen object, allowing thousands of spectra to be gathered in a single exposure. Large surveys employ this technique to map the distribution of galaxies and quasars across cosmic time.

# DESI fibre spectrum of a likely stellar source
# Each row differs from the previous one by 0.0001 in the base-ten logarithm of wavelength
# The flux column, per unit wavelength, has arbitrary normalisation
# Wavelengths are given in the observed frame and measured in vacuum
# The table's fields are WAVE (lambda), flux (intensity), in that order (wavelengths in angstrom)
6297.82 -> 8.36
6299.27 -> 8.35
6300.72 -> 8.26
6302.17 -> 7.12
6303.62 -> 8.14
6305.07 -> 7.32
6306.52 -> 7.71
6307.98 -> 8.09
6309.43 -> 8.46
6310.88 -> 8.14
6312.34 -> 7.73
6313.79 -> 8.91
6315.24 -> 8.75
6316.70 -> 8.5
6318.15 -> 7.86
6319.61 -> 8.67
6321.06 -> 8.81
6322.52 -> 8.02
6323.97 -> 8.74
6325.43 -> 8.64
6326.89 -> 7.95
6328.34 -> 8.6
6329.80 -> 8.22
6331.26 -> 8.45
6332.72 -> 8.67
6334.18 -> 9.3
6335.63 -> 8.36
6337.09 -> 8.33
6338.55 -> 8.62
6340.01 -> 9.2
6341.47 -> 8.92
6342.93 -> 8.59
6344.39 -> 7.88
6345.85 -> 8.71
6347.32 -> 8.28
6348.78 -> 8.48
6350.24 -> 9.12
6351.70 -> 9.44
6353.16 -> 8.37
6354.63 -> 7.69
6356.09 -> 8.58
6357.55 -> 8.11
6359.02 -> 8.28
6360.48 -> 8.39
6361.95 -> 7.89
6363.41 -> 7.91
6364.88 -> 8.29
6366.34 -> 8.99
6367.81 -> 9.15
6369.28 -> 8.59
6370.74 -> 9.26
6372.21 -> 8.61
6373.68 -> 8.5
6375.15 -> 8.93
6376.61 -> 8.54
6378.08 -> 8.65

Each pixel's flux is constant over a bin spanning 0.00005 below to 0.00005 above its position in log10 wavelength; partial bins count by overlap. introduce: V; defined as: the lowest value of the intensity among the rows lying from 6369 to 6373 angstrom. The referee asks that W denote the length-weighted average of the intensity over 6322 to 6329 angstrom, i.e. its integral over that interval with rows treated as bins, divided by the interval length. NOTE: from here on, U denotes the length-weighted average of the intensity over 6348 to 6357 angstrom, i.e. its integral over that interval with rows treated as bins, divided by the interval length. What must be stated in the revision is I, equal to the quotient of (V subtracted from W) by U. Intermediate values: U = 8.61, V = 8.59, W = 8.41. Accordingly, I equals -0.02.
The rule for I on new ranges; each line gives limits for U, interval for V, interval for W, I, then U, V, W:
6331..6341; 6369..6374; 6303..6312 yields -0.06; 8.72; 8.5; 7.96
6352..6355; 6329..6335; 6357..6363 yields -0.01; 8.26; 8.22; 8.15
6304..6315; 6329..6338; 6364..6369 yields 0.07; 8.09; 8.22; 8.75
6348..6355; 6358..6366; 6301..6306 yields -0.03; 8.67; 7.89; 7.61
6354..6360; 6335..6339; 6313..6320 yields 0.02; 8.19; 8.33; 8.53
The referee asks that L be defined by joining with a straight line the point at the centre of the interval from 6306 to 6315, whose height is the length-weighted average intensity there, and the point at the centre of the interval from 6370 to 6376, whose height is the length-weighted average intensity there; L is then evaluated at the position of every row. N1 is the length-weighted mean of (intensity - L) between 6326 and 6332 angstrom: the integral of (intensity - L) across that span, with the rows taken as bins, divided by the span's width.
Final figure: -0.1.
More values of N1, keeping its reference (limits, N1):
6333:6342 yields 0.3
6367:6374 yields 0.0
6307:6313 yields -0.1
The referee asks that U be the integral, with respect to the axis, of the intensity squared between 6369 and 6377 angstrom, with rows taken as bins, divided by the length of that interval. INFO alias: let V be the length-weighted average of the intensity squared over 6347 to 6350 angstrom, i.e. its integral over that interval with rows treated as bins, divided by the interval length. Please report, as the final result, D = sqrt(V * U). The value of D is 74.7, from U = 77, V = 73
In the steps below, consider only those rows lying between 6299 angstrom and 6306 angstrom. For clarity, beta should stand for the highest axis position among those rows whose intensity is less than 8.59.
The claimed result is 6305.07 angstrom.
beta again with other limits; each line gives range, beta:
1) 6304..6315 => 6312.34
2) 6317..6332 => 6331.26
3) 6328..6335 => 6331.26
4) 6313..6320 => 6318.15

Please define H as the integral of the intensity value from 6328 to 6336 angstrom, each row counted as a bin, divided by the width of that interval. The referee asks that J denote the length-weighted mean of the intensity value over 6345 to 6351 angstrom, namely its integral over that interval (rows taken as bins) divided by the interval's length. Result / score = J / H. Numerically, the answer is 1.00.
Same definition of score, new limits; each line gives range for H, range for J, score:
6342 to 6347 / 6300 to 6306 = 0.92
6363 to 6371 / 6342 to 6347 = 0.97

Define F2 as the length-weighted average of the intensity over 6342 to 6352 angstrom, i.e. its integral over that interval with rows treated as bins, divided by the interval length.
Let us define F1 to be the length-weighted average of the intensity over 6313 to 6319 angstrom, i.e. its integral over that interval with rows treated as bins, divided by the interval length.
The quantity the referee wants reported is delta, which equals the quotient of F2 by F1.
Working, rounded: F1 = 8.50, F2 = 8.61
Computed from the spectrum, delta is 1.01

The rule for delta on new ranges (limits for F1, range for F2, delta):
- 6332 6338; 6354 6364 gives 0.94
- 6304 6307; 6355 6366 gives 1.08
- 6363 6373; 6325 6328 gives 0.95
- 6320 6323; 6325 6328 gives 0.98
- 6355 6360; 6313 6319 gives 1.03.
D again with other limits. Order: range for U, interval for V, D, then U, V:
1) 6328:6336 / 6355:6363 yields 70.8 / 74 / 68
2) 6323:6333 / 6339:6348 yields 72.7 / 71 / 74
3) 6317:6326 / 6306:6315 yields 69.6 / 72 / 68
